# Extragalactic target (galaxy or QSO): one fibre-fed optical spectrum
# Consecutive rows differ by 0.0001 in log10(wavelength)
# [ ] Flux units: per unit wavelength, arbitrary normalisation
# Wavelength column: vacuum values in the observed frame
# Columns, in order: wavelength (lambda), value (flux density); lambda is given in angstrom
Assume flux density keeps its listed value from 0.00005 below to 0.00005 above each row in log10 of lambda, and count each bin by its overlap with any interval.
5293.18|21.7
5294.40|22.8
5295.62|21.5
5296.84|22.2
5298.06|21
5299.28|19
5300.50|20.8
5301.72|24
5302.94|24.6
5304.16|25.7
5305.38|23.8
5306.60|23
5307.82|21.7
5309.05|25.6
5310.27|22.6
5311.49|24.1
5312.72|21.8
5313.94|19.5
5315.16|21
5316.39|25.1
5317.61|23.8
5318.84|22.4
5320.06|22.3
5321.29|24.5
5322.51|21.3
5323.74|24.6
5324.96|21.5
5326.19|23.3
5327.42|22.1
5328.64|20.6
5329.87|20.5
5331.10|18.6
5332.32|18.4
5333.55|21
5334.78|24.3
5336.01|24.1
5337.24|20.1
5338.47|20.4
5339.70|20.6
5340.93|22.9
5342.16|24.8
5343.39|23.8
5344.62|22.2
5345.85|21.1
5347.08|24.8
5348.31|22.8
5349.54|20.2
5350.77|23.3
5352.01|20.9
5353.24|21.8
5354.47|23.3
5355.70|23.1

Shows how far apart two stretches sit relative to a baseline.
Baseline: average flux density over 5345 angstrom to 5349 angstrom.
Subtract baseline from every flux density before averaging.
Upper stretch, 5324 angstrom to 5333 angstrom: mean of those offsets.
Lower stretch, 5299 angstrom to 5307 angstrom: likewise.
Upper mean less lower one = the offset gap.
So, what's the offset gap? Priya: -2.3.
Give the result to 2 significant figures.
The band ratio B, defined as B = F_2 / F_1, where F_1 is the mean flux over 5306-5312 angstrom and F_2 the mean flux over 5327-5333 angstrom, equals 0.86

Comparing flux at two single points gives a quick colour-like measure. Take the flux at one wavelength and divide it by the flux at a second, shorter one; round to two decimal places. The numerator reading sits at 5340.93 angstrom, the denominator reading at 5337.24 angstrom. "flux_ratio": 1.14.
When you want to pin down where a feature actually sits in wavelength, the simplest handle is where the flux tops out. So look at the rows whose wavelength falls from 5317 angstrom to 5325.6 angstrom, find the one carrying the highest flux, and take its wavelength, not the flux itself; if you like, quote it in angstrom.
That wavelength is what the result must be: 5323.74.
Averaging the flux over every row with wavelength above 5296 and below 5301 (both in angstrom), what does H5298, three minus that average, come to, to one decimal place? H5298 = -17.8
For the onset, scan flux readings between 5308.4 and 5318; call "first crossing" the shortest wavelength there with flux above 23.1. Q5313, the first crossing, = 5309.05 angstrom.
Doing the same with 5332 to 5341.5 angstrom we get 5334.78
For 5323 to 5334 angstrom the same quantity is 5323.74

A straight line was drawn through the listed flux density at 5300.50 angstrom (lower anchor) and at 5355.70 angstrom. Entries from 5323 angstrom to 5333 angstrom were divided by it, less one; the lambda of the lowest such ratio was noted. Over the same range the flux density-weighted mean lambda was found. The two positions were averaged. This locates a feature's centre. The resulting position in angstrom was 5330.1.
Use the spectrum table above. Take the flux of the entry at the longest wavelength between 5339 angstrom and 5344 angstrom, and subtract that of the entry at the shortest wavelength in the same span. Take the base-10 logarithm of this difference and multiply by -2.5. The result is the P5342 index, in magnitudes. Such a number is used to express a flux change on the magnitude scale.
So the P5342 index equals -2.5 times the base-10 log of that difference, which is -1.3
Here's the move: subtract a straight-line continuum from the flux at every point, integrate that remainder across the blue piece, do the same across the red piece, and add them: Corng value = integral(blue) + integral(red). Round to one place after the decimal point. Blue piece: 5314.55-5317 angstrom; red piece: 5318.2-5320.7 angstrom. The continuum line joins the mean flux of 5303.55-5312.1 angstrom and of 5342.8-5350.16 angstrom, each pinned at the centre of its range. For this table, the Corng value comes -3.7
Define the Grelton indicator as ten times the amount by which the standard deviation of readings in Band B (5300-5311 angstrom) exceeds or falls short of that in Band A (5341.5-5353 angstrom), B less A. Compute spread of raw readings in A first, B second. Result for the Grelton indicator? -0.1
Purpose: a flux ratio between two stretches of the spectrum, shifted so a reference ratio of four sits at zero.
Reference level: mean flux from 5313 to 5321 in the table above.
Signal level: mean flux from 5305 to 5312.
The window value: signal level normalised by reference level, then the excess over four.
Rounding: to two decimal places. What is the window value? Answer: -2.95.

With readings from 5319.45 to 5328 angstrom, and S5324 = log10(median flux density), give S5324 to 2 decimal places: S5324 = 1.35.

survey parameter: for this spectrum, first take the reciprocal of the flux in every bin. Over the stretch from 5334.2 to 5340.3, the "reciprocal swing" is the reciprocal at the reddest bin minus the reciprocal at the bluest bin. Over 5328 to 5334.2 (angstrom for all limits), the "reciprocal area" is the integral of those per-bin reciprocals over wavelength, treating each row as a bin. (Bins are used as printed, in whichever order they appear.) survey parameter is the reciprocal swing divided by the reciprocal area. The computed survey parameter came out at 0.024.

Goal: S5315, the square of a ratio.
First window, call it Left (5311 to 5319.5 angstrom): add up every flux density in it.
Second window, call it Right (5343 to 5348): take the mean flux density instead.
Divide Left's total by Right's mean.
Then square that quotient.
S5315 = 47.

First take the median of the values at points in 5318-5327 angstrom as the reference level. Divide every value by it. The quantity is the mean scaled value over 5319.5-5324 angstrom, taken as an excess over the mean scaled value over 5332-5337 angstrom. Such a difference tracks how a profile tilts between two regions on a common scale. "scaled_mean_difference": 0.05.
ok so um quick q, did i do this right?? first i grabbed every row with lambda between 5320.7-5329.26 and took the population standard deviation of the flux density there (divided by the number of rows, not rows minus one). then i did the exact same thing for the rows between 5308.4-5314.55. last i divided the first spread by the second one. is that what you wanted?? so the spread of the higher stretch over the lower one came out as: 0.71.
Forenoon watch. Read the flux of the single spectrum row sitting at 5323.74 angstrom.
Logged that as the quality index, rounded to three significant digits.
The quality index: 24.6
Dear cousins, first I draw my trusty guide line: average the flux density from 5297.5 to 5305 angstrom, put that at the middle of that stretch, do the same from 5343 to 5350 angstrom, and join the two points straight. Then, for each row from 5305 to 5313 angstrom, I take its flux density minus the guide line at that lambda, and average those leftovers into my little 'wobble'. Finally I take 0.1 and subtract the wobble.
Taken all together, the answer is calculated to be -0.6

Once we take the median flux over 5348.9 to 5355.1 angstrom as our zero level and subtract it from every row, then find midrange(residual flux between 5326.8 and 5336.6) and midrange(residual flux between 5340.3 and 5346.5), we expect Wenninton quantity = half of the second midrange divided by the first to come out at -1.3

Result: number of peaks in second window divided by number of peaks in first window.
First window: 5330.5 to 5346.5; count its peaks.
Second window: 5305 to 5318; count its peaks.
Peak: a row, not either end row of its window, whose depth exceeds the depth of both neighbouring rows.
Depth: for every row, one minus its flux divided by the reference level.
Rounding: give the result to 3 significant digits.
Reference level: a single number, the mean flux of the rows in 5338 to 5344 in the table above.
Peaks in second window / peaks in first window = 1.50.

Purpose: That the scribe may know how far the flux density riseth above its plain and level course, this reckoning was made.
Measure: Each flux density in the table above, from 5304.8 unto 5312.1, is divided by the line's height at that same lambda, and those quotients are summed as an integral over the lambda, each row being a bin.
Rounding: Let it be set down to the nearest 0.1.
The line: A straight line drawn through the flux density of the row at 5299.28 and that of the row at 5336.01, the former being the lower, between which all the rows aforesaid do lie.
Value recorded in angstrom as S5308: 8.5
